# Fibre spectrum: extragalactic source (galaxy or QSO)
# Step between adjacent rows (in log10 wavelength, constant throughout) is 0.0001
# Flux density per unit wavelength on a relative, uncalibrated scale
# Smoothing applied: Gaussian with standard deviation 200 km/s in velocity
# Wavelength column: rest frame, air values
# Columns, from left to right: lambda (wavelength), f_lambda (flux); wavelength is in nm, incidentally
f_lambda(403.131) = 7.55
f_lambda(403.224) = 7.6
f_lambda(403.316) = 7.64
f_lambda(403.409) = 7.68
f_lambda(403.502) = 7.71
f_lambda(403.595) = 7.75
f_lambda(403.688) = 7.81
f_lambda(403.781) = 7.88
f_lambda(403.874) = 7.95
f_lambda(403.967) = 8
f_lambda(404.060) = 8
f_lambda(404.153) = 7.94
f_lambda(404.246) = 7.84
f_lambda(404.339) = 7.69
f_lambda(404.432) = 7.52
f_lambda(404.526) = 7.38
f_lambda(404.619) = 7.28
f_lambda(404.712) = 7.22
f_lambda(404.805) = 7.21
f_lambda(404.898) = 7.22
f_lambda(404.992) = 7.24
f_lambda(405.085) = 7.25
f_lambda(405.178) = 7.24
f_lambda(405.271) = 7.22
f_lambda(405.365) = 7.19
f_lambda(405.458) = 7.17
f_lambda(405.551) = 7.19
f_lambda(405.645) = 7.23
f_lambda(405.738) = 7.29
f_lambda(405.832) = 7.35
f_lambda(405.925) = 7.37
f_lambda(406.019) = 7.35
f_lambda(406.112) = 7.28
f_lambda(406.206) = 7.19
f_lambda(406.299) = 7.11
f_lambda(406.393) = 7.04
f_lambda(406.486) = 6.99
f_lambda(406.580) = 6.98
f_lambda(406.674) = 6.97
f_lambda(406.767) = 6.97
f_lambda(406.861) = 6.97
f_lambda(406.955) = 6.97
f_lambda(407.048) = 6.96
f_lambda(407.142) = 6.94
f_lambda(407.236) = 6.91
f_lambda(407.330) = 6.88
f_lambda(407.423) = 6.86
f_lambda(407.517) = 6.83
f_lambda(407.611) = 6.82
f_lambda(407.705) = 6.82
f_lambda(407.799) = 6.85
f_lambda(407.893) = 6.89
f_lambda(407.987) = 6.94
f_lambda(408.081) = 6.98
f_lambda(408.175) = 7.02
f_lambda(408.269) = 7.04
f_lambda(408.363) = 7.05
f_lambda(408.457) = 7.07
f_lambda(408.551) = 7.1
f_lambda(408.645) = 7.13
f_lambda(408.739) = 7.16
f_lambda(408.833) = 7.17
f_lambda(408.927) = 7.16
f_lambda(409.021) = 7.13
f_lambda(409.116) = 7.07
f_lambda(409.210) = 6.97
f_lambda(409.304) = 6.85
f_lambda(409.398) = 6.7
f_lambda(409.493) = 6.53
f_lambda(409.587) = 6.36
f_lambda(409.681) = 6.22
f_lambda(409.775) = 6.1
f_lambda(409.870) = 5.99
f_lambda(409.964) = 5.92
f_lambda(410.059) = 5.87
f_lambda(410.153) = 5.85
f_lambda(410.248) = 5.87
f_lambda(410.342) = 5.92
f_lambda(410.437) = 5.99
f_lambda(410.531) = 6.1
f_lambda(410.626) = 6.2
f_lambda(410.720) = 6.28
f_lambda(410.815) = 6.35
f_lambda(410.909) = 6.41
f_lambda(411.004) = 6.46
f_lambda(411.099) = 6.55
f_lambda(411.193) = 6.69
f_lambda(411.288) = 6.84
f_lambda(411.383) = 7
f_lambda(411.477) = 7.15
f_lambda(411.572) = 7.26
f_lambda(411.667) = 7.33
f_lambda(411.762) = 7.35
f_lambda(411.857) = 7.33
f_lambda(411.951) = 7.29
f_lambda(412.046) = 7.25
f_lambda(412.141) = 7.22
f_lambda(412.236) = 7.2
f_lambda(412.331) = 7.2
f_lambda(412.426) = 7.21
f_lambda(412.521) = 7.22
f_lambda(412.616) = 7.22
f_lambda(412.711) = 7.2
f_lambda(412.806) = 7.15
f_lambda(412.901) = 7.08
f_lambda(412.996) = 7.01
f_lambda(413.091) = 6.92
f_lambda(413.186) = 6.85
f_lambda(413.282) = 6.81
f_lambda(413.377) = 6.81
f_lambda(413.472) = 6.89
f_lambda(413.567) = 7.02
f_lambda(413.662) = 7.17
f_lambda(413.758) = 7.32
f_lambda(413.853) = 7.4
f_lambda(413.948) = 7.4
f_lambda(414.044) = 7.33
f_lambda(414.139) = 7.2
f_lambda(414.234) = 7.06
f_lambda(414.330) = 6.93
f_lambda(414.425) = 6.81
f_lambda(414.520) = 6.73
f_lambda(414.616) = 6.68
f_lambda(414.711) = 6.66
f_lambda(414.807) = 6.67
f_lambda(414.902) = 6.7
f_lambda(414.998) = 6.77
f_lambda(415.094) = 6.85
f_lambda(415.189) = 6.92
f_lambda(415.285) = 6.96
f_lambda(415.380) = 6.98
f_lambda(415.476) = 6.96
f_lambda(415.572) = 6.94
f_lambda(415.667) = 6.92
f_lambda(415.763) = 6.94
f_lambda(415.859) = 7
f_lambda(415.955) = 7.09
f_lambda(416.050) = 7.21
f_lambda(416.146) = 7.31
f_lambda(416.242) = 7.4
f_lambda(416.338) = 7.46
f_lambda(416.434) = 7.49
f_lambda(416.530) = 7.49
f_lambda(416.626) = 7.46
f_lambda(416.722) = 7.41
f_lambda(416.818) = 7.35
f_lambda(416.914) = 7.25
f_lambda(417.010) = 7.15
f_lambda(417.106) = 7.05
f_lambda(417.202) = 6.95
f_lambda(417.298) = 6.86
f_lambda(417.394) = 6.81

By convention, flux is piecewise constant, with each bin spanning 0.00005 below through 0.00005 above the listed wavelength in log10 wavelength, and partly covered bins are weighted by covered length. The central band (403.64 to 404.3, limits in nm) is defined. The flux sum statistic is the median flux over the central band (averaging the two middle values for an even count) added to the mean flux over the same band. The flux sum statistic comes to 15.9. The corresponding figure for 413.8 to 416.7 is 14.0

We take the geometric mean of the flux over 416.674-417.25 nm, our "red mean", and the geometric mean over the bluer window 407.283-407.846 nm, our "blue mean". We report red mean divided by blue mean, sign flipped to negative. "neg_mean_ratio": -1.05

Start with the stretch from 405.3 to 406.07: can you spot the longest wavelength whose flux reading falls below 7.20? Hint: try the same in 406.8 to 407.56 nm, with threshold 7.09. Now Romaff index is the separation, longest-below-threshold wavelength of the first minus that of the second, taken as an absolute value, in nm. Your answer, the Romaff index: 1.97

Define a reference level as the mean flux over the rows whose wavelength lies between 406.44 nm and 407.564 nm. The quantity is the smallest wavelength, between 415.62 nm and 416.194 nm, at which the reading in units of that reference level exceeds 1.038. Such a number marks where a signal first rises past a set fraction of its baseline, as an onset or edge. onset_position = 416.050 nm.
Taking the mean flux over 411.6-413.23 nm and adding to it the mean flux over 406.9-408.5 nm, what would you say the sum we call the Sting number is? 14.11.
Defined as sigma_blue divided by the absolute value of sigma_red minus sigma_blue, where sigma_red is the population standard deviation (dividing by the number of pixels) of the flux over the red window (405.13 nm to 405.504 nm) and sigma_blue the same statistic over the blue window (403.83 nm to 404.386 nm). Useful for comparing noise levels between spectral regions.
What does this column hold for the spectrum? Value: 1.3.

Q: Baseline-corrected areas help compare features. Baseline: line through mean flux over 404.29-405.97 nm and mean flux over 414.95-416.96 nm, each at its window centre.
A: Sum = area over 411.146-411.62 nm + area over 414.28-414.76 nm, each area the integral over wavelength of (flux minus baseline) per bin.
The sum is -0.30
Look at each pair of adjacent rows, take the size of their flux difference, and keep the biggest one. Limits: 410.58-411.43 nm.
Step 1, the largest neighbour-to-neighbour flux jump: 0.160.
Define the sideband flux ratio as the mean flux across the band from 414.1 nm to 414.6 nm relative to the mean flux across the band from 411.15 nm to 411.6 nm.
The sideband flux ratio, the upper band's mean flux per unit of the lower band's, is 0.99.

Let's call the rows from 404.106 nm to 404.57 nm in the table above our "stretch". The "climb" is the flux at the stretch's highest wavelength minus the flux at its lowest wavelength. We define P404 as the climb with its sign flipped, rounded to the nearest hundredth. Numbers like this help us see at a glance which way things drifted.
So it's 0.56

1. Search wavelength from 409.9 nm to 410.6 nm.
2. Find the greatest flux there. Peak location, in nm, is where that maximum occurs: 410.531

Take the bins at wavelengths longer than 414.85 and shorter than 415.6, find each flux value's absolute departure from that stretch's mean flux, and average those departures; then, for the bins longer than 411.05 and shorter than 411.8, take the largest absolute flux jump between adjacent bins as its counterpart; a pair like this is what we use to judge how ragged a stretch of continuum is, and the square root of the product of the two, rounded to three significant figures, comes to 0.116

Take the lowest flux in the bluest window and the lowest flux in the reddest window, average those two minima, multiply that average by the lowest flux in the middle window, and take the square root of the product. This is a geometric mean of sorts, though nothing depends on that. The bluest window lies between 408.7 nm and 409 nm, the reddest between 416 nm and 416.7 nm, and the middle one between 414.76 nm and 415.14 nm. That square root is 6.92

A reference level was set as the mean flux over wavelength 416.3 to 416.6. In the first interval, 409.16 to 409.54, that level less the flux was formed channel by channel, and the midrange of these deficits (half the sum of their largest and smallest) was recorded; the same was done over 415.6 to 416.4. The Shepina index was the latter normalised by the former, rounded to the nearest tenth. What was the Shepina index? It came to 0.4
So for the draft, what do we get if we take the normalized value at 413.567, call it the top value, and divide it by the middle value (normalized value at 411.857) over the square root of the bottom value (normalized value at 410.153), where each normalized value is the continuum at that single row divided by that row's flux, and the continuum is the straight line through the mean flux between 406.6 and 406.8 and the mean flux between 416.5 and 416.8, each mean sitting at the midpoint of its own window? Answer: 1.17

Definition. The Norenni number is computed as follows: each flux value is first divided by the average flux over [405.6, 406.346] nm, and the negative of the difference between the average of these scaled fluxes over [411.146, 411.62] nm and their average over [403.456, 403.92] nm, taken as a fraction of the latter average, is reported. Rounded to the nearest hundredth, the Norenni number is 0.11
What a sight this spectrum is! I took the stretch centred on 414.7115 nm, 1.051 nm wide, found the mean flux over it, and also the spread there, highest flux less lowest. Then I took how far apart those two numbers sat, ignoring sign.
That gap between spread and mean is 6.4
